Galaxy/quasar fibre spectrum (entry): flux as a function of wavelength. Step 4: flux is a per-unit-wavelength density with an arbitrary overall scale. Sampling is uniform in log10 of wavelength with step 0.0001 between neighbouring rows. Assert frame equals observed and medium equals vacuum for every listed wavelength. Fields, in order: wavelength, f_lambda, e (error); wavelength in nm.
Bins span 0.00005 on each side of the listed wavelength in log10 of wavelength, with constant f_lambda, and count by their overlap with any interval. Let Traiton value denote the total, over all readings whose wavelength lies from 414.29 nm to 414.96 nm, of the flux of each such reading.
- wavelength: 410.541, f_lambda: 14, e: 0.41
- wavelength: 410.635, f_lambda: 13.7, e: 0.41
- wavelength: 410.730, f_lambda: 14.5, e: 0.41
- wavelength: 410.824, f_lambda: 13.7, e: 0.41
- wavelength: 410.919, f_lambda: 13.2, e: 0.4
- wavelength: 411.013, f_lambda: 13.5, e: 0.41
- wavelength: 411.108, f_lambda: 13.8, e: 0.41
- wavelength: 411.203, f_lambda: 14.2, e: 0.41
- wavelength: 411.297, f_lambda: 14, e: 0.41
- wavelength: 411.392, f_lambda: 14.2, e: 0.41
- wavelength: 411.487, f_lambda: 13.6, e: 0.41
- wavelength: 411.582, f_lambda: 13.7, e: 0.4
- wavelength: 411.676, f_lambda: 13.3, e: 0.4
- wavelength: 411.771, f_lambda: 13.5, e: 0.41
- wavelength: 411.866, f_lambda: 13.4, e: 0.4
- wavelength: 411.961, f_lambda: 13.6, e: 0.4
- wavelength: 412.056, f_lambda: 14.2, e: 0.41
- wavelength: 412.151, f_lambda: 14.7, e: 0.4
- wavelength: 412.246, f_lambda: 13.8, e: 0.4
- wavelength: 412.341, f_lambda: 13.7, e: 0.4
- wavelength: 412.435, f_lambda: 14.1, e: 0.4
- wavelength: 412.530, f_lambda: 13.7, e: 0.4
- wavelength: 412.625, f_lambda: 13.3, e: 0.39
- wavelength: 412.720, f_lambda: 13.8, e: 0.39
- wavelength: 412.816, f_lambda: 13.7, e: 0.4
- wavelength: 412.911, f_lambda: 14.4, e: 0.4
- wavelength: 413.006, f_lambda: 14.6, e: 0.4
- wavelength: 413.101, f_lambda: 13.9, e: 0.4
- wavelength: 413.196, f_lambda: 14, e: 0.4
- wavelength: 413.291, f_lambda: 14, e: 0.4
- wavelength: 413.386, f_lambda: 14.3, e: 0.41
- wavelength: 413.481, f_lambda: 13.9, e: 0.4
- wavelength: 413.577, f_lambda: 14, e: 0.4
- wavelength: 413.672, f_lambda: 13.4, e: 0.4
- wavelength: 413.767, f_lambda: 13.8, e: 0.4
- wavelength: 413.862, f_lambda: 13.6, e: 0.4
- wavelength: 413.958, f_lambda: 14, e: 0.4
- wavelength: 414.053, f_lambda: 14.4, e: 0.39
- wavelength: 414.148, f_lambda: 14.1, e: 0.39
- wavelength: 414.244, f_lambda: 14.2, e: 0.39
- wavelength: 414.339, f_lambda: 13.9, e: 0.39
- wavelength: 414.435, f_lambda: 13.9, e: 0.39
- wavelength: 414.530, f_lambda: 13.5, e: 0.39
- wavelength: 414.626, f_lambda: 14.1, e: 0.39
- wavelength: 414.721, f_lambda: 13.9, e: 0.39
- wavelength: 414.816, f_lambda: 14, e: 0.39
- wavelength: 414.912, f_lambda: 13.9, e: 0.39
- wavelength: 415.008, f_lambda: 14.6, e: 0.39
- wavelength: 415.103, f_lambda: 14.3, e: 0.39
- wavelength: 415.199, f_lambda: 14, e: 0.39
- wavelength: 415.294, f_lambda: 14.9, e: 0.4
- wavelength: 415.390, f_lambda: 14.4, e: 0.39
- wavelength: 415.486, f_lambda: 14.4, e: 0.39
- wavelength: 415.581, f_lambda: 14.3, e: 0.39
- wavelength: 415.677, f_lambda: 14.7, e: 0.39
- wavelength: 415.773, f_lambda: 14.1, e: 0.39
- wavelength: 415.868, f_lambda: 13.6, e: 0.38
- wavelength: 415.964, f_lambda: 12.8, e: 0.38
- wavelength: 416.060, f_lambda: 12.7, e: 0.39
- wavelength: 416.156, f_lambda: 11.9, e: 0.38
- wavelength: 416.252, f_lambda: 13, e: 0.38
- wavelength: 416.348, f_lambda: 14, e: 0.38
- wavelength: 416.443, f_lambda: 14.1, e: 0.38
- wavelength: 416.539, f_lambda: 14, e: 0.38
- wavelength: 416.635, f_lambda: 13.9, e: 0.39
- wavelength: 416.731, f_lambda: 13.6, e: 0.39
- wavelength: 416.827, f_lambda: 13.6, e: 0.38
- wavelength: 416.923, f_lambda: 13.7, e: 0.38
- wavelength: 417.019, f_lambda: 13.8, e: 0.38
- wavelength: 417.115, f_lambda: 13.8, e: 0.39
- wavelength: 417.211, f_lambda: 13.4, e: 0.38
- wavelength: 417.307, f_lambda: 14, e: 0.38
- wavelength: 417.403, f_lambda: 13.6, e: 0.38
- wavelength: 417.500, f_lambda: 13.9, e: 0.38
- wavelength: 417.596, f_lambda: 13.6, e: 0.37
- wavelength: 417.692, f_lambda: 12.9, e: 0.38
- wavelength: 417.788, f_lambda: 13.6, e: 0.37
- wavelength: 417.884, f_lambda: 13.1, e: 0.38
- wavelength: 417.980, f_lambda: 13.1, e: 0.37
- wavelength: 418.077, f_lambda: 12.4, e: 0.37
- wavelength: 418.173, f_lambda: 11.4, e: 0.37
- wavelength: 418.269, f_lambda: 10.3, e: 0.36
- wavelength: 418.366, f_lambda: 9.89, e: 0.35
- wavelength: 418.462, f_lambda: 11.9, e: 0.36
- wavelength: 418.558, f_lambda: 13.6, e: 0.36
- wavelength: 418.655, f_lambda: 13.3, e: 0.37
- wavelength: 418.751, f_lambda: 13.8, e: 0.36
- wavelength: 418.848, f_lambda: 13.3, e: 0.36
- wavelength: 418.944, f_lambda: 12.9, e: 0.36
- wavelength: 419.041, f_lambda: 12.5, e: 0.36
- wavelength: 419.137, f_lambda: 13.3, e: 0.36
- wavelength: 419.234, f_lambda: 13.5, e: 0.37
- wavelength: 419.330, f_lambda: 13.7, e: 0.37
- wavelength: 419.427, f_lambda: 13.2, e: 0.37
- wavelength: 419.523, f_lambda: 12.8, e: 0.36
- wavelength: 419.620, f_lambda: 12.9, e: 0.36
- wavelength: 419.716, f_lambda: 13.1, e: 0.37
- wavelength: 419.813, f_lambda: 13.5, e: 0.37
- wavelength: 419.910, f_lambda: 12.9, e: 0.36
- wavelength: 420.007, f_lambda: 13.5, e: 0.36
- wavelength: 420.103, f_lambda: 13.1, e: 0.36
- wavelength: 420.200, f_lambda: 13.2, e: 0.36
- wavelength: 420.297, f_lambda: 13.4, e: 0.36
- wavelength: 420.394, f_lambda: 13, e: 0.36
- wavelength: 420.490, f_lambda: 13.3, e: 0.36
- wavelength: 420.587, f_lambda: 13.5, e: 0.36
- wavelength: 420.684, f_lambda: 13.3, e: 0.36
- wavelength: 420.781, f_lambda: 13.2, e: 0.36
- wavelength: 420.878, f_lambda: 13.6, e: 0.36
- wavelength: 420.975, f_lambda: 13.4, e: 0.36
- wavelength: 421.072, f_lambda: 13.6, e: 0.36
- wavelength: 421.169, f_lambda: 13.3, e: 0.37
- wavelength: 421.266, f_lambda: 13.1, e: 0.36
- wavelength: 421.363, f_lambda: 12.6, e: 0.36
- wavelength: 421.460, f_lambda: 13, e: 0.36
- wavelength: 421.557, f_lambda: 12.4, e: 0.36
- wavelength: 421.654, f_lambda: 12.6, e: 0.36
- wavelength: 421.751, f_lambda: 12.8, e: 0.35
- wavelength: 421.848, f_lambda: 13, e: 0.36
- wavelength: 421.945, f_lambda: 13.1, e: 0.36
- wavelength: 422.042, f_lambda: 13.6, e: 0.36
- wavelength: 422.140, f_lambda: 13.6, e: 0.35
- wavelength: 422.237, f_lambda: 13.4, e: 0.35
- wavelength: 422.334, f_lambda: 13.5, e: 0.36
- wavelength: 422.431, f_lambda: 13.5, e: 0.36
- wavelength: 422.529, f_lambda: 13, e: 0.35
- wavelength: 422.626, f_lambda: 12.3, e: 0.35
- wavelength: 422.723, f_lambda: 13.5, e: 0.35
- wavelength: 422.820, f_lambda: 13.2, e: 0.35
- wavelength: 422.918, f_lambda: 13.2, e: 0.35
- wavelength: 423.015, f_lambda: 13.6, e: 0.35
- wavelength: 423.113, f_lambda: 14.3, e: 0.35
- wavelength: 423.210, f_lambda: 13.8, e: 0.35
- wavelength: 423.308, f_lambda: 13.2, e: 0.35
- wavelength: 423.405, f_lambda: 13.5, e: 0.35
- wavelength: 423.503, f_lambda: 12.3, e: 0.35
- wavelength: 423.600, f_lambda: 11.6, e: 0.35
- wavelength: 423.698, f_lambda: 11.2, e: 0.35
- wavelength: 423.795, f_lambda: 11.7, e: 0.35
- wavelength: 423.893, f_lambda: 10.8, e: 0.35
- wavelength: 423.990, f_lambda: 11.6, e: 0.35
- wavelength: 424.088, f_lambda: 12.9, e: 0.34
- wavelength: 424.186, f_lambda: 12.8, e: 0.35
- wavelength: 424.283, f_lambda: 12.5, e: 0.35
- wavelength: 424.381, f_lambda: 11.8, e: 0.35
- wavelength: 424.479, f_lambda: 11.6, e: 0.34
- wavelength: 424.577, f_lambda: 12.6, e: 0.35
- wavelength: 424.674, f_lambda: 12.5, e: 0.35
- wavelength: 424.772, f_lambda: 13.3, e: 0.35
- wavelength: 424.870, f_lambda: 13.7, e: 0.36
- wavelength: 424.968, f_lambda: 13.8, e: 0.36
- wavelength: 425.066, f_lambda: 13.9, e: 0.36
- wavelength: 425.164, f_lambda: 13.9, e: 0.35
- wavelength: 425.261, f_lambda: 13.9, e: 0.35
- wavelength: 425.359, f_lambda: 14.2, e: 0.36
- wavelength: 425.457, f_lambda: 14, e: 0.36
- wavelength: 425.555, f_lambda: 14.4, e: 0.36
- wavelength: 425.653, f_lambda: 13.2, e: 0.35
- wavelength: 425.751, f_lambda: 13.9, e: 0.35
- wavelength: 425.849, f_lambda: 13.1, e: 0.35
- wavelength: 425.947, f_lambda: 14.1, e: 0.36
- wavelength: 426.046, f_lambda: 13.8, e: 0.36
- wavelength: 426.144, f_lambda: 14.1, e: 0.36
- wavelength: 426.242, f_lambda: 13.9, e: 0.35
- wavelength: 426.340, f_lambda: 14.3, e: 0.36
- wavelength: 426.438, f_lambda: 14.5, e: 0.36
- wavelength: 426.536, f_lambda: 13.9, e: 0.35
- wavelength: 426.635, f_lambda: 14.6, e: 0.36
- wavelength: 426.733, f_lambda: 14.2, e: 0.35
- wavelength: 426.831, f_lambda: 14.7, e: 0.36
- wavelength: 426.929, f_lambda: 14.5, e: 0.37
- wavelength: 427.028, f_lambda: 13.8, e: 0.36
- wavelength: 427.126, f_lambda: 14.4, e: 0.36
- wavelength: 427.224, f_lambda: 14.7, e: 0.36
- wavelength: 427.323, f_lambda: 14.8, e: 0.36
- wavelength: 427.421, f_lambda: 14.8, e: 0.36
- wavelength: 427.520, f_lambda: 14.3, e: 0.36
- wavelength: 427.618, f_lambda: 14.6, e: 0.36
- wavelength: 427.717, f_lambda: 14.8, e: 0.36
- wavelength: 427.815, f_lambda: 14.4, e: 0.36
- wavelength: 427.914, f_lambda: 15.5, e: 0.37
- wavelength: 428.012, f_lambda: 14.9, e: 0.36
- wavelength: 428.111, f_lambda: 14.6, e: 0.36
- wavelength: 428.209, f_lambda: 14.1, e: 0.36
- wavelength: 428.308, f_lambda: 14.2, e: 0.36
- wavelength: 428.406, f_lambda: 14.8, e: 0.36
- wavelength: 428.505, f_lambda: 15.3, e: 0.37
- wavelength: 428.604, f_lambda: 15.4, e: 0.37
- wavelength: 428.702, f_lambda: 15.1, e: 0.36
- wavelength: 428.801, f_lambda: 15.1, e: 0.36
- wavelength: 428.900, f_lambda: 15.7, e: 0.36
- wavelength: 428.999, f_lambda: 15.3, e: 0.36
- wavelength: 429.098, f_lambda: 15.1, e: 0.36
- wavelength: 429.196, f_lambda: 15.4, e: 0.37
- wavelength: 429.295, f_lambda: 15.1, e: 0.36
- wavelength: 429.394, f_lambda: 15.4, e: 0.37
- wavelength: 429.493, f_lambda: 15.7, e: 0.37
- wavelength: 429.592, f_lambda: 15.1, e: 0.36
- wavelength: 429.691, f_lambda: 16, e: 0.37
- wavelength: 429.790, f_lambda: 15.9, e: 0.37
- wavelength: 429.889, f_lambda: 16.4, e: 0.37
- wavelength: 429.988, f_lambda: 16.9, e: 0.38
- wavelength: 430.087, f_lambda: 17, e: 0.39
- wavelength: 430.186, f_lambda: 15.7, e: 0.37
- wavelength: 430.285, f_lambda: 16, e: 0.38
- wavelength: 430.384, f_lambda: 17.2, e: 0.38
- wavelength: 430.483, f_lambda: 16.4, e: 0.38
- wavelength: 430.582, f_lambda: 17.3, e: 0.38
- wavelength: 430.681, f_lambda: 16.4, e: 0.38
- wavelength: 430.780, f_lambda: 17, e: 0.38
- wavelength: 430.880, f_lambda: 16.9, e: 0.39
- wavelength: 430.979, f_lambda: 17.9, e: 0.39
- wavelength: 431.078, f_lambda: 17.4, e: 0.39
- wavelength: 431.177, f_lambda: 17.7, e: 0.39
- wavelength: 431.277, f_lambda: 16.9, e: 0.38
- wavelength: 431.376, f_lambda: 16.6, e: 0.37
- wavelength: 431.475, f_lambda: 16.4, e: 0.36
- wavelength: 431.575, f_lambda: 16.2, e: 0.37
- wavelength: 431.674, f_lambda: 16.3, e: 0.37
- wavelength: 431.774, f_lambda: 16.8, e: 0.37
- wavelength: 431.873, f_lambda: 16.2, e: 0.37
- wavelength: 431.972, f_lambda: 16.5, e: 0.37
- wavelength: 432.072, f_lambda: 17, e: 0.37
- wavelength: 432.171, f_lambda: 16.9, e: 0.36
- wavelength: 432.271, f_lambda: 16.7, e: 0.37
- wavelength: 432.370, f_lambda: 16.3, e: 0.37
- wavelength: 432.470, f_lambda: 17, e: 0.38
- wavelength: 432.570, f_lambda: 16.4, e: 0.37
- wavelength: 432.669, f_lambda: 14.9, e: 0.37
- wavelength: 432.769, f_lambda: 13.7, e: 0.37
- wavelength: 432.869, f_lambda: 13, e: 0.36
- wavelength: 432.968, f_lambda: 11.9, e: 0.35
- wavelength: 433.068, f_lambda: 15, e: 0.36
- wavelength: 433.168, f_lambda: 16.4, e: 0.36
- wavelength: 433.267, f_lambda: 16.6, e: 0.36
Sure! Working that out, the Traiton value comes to 97.2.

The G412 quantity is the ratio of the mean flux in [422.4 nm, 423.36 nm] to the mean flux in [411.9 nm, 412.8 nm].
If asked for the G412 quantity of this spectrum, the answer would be 0.96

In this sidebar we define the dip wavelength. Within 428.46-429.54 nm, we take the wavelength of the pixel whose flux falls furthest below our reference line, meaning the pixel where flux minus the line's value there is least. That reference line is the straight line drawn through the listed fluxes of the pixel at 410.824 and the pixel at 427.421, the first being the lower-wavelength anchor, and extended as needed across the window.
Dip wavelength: 429.295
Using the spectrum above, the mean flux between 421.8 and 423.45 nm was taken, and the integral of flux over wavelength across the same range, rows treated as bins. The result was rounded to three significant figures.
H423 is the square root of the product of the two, 17.2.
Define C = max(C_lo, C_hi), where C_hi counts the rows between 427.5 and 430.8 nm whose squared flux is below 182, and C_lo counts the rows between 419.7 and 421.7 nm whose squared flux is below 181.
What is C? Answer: 16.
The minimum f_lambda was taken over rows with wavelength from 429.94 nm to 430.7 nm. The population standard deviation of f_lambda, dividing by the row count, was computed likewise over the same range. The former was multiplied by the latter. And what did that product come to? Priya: 8.5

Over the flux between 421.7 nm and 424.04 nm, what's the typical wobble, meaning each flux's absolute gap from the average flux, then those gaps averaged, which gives 0.73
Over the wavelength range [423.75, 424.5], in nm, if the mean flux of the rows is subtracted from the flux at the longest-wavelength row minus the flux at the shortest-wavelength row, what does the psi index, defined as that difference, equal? -12.1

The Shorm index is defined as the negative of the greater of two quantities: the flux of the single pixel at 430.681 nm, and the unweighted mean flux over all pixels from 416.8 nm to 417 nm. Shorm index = -16.4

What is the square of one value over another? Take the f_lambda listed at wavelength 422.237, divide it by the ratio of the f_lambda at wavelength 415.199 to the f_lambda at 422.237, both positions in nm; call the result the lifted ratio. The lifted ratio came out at 12.8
